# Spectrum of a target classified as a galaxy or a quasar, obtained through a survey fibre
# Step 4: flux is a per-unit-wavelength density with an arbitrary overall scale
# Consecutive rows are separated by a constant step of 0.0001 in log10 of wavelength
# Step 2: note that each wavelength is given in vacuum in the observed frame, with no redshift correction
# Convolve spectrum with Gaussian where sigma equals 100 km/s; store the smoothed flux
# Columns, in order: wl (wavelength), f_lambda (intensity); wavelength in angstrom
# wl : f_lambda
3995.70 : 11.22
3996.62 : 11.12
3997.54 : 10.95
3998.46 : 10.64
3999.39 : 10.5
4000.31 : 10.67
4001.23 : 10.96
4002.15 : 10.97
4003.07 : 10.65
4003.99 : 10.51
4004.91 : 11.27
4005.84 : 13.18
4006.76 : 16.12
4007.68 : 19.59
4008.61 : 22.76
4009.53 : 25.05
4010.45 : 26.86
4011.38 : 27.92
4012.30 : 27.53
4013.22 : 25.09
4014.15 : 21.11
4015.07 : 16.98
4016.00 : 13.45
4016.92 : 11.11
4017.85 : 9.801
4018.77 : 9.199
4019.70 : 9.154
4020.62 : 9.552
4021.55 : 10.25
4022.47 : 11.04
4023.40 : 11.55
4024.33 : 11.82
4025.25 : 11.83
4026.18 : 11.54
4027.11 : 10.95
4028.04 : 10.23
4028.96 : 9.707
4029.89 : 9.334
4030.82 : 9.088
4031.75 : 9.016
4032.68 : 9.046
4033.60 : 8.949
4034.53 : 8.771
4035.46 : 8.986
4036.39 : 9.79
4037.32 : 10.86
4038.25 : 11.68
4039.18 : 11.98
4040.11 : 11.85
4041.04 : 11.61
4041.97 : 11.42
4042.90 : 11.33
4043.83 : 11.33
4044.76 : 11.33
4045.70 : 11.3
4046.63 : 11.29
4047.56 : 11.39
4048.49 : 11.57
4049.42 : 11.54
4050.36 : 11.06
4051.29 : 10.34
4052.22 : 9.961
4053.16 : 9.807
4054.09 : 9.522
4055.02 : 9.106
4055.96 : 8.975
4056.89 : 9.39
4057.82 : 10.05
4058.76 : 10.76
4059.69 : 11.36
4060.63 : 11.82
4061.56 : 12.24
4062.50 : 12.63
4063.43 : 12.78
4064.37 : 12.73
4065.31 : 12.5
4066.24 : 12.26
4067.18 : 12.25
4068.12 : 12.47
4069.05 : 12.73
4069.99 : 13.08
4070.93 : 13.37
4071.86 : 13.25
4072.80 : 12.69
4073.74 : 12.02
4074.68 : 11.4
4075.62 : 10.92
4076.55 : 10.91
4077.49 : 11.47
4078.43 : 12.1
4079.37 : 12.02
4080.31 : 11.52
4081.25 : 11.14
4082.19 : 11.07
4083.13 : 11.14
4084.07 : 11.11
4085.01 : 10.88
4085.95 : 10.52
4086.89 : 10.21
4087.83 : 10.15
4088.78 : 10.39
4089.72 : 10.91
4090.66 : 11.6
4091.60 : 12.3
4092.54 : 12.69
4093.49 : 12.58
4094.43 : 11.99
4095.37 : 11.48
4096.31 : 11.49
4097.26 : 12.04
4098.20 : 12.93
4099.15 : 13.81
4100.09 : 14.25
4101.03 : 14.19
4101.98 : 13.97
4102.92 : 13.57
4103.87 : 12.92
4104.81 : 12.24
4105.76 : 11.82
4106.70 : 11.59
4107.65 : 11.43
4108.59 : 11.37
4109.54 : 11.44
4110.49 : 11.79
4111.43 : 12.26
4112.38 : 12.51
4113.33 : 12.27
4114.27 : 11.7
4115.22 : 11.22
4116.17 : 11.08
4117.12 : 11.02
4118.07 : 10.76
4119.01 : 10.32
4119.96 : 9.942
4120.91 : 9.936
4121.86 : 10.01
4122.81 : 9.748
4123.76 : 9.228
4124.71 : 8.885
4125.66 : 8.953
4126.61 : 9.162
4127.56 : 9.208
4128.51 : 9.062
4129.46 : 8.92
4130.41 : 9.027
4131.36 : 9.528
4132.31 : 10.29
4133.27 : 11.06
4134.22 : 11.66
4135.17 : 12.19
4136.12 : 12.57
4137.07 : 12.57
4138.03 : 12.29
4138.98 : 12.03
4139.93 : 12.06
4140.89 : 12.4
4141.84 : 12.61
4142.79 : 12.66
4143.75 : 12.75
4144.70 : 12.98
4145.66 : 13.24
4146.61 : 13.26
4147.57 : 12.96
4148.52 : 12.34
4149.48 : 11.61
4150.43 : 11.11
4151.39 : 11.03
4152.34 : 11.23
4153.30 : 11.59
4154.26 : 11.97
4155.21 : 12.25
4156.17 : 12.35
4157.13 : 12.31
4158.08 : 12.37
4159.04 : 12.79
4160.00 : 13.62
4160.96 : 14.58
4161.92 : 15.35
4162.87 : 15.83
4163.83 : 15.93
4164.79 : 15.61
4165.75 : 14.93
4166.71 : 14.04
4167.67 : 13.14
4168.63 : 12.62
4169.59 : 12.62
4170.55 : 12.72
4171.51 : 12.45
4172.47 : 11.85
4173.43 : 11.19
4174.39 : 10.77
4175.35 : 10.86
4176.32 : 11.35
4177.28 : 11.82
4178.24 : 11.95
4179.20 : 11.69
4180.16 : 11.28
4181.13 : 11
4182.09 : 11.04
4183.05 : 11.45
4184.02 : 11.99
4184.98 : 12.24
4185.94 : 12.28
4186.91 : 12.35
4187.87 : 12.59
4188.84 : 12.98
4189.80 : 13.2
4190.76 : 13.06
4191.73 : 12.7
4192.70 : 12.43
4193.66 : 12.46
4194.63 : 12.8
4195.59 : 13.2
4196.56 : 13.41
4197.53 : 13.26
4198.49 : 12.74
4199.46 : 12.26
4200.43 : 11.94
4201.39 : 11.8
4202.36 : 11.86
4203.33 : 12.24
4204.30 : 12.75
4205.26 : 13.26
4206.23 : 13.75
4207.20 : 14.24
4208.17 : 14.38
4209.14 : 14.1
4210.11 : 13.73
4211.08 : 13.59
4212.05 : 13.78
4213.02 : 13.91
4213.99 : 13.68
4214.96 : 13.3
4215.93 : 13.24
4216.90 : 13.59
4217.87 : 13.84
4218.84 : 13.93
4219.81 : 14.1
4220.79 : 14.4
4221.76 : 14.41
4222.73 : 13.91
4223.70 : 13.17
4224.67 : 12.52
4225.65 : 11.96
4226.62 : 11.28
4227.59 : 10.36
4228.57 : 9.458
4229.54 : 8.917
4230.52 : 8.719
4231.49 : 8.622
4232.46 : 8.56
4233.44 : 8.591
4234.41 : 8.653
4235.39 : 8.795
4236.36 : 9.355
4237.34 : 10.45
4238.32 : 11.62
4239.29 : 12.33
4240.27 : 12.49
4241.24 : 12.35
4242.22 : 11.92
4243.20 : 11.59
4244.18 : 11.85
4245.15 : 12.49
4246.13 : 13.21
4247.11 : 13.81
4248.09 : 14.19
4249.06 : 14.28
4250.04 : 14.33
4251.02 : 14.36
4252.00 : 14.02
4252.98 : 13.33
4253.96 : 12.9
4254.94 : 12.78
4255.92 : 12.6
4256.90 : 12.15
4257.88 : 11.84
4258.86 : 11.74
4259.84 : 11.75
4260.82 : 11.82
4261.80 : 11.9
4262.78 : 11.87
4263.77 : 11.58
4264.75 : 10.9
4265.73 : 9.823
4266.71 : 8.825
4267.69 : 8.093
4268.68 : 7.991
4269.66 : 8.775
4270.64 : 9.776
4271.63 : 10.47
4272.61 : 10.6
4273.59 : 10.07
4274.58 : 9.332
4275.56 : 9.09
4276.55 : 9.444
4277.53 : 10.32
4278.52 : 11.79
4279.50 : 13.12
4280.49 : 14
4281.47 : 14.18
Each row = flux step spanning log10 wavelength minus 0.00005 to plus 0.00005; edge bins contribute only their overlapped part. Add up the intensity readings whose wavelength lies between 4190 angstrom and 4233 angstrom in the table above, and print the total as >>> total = 556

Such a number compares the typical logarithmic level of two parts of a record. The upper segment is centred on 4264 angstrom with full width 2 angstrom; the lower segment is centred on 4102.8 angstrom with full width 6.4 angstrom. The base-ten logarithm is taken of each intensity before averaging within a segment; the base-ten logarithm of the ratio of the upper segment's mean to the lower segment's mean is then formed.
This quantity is -0.029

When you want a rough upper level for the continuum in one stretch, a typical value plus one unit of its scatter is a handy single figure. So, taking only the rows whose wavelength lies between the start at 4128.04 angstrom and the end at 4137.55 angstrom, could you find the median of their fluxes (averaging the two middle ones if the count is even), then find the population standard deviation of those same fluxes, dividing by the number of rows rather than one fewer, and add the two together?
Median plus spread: 12.1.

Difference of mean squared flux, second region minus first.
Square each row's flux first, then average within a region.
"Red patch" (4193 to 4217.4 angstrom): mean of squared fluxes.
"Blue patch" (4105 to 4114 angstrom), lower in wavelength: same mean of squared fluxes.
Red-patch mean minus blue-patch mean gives 34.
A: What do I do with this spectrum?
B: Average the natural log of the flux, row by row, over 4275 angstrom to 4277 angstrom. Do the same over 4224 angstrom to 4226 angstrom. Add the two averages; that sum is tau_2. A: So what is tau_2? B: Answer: 4.73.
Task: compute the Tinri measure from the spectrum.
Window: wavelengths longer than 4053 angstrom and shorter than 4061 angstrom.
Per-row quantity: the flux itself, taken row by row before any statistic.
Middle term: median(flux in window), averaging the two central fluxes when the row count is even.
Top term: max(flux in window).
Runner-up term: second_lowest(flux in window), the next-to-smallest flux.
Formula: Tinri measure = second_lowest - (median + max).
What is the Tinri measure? -12.5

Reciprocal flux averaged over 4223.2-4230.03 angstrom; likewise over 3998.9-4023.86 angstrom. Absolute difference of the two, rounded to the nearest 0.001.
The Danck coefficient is 0.016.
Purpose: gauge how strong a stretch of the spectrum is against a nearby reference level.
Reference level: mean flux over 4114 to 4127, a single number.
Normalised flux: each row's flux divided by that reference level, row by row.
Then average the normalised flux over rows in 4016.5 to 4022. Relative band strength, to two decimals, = 0.97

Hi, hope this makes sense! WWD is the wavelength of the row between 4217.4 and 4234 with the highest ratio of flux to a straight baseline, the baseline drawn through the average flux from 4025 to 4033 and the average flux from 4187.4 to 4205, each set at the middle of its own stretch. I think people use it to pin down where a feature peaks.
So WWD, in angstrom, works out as 4220.79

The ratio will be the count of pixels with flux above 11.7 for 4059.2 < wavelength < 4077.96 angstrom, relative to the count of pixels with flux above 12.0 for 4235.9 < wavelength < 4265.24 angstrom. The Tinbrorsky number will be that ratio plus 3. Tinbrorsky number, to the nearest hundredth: 3.94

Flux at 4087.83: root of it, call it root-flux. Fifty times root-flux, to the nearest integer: 159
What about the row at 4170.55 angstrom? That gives 178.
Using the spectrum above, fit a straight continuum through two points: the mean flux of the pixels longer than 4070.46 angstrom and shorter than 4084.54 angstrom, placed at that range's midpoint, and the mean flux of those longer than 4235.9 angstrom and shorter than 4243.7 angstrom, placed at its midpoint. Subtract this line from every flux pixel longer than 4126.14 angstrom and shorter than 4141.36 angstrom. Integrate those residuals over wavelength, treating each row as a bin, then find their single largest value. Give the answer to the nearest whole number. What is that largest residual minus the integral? 13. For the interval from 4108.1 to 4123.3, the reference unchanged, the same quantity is 10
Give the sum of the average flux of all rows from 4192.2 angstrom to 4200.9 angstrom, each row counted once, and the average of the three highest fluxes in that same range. 26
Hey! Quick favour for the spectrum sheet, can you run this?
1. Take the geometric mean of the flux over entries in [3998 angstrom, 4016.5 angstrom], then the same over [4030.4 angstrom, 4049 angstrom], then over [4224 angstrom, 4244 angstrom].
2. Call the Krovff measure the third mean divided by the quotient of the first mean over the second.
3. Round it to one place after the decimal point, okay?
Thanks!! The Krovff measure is 6.8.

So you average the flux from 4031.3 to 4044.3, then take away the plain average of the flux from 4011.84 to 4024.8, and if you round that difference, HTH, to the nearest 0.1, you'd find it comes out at -3.6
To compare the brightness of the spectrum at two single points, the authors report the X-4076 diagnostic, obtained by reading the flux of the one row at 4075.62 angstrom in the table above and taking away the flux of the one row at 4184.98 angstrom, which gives -1.3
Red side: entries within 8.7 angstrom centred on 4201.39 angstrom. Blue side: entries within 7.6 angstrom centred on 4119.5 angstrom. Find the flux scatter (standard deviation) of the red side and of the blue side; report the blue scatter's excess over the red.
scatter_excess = -0.04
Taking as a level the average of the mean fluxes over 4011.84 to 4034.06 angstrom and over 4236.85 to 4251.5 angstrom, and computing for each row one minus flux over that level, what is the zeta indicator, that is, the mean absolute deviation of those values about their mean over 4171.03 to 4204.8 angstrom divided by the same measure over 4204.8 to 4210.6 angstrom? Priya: 1.8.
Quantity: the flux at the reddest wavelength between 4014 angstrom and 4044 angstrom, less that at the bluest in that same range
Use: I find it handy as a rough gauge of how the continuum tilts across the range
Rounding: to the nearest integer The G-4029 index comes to -10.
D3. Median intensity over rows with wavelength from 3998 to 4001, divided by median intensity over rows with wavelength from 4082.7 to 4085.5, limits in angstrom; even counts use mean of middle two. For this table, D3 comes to 0.96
